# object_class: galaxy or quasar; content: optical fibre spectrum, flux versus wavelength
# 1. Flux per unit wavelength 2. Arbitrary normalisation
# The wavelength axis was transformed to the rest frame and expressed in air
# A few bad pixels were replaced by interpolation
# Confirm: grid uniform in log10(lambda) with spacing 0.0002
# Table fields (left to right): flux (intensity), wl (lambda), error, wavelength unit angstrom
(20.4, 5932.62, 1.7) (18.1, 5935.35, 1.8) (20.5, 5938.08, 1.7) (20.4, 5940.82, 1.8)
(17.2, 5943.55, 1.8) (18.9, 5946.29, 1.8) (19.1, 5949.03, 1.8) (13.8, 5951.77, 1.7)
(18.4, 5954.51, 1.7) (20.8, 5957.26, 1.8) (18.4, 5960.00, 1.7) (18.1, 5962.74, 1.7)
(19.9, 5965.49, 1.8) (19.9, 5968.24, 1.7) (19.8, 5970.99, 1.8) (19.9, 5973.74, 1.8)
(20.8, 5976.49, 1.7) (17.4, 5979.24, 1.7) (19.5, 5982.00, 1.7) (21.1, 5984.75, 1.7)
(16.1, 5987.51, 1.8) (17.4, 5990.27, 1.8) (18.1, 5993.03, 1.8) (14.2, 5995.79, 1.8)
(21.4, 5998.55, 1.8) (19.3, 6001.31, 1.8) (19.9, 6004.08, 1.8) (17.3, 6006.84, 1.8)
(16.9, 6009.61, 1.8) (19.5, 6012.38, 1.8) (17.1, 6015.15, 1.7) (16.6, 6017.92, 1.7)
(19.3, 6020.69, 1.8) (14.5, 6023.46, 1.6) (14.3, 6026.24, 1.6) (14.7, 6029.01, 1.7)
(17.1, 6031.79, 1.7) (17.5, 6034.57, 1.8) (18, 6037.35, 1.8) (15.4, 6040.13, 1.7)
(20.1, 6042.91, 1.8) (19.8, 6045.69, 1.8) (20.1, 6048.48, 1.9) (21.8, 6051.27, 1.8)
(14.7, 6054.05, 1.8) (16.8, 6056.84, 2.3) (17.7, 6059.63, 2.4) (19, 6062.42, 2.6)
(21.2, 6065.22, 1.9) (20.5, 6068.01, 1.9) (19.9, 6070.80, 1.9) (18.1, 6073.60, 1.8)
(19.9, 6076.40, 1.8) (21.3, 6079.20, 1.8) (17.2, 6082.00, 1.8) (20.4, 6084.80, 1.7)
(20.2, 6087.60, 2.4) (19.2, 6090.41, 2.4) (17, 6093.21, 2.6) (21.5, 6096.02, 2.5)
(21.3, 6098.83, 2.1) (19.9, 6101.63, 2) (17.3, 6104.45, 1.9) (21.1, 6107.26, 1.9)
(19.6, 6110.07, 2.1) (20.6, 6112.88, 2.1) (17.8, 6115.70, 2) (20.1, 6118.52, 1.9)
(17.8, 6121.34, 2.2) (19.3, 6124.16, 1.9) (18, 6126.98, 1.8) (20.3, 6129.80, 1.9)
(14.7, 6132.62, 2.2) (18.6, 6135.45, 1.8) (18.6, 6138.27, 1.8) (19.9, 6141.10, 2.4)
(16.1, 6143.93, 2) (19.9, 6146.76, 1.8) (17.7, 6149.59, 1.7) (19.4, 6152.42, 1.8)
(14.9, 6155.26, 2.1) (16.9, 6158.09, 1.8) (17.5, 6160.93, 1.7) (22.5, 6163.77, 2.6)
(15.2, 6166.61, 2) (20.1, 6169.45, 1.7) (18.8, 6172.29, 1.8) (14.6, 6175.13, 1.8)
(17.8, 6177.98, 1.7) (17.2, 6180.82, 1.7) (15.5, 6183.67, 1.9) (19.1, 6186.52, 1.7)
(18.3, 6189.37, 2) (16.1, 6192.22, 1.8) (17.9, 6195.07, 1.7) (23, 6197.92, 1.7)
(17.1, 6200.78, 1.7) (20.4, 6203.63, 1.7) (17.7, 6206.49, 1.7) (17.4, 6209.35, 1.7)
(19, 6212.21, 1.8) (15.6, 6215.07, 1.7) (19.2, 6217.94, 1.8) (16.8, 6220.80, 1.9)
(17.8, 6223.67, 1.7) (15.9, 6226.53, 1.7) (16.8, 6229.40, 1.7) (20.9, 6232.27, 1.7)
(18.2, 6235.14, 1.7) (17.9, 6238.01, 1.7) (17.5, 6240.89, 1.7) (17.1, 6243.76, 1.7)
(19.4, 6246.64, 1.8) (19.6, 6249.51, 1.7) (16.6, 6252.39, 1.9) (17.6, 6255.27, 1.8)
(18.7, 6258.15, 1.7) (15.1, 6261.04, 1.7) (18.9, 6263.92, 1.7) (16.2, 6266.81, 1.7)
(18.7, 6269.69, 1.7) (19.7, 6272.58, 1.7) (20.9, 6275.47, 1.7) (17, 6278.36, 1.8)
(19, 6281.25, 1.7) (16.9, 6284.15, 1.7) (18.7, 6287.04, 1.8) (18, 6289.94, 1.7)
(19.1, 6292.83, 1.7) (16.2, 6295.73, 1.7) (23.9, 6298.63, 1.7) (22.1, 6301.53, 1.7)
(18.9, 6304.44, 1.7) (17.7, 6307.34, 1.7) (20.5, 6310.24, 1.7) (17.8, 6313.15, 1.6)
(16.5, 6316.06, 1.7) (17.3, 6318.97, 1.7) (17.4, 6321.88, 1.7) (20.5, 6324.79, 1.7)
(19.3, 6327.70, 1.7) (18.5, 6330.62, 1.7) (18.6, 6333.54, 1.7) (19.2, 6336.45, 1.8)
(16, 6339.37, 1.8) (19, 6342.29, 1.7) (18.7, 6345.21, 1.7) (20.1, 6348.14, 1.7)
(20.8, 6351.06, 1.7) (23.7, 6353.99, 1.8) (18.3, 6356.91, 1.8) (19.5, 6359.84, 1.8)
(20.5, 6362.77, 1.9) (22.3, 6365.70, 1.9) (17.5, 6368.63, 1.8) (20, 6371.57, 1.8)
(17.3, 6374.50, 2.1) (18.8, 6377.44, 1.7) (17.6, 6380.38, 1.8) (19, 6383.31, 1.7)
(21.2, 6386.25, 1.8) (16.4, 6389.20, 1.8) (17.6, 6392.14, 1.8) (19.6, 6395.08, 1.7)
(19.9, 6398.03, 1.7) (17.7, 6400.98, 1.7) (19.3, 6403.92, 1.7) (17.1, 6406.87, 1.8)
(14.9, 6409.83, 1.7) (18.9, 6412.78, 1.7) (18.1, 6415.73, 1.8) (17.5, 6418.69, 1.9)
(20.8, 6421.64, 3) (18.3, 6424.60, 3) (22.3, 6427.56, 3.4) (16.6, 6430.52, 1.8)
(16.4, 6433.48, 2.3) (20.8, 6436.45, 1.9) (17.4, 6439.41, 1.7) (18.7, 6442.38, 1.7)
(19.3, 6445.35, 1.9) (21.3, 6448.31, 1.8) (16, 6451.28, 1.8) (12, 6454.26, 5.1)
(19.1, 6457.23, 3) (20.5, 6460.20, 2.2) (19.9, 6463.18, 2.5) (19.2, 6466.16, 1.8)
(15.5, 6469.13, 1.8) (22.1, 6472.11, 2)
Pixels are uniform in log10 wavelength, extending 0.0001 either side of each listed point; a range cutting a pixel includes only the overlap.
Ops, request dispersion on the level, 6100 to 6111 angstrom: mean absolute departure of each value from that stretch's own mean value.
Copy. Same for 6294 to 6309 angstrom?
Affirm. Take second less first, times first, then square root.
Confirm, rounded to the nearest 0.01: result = 1.28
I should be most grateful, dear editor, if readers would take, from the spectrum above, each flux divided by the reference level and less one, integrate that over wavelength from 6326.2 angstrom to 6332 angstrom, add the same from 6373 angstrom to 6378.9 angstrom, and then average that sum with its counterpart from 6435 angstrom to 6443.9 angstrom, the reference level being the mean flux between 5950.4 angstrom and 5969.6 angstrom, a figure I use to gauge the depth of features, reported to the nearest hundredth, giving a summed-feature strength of 0.12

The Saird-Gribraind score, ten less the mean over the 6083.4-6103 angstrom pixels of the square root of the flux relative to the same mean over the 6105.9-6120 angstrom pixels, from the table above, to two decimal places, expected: 9.00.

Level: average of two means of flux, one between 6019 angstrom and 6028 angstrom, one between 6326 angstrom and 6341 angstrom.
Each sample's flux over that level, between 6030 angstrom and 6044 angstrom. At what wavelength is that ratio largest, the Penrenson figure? 6042.91 angstrom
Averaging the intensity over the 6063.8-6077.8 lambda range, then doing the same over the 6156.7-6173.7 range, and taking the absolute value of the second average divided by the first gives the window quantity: 0.93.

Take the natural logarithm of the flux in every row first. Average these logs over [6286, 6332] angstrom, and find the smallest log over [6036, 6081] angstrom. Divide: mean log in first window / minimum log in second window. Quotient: 1.09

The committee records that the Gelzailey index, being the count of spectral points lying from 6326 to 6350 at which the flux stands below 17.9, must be 1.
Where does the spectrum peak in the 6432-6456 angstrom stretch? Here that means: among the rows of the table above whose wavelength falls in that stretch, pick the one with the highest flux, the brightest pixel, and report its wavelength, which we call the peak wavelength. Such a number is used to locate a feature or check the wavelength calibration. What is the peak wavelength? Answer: 6448.31 angstrom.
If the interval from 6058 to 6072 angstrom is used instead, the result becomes 6065.22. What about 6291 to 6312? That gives 6298.63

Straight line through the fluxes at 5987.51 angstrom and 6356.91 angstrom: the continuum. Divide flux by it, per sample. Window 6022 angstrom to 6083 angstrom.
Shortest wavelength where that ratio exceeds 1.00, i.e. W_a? 6031.79 angstrom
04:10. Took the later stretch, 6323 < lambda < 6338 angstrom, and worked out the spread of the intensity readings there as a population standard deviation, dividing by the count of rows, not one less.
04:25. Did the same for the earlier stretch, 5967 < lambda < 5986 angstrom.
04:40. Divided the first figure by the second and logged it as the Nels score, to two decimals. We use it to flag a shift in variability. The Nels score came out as 0.65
